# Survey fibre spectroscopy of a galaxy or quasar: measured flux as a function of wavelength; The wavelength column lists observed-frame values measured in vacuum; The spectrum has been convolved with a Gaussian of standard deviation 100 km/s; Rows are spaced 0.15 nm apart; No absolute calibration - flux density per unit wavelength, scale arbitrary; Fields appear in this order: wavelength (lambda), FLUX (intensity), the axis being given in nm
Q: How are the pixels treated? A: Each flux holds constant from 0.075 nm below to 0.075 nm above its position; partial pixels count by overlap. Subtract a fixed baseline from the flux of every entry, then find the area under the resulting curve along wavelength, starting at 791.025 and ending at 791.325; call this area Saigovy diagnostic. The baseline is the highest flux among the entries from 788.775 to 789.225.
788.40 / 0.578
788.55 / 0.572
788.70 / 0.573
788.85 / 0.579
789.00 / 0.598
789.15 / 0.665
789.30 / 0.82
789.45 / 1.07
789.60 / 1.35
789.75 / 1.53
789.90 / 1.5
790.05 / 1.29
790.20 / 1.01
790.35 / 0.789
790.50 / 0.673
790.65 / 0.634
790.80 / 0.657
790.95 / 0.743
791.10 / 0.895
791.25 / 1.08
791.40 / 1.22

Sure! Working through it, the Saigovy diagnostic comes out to 0.10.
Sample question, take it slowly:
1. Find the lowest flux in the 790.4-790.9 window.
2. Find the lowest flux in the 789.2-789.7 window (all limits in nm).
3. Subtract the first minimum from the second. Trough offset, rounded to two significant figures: 0.19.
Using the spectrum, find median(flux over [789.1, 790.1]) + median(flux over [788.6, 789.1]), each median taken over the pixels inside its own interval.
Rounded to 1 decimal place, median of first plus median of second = 1.9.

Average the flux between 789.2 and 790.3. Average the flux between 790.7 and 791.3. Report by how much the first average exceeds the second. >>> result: 0.38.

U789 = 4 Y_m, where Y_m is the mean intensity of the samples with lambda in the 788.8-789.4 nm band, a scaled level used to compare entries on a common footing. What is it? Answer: 2.7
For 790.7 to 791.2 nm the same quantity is 3.1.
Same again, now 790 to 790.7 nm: 3.5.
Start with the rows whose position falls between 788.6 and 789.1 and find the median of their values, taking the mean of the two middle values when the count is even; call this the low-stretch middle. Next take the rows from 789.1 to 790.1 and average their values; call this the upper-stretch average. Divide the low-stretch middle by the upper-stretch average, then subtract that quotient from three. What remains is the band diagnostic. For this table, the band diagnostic 2.51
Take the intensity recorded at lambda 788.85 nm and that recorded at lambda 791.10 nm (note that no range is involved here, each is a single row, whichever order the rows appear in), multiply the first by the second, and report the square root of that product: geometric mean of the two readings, 0.72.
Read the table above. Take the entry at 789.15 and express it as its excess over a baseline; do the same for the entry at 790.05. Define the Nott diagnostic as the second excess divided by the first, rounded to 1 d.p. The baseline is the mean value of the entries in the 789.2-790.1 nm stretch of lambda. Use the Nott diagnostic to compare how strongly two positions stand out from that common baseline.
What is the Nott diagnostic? -0.1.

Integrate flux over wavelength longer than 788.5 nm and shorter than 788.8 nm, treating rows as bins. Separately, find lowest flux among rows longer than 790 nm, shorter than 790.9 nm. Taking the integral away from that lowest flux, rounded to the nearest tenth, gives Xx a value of 0.5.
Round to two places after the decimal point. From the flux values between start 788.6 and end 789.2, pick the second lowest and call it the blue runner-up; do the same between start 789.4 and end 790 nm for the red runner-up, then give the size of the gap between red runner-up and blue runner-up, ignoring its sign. 0.77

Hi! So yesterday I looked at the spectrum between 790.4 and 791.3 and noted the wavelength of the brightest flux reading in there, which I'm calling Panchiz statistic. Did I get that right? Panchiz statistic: 791.25 nm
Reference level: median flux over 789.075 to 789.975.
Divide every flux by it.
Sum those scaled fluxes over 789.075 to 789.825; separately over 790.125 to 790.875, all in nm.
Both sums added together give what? 7.6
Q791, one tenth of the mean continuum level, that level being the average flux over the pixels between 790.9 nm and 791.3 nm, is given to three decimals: 0.091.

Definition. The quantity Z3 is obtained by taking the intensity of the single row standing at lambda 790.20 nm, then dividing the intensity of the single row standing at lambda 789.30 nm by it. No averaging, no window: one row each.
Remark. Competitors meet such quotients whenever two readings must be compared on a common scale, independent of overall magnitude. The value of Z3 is 0.81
